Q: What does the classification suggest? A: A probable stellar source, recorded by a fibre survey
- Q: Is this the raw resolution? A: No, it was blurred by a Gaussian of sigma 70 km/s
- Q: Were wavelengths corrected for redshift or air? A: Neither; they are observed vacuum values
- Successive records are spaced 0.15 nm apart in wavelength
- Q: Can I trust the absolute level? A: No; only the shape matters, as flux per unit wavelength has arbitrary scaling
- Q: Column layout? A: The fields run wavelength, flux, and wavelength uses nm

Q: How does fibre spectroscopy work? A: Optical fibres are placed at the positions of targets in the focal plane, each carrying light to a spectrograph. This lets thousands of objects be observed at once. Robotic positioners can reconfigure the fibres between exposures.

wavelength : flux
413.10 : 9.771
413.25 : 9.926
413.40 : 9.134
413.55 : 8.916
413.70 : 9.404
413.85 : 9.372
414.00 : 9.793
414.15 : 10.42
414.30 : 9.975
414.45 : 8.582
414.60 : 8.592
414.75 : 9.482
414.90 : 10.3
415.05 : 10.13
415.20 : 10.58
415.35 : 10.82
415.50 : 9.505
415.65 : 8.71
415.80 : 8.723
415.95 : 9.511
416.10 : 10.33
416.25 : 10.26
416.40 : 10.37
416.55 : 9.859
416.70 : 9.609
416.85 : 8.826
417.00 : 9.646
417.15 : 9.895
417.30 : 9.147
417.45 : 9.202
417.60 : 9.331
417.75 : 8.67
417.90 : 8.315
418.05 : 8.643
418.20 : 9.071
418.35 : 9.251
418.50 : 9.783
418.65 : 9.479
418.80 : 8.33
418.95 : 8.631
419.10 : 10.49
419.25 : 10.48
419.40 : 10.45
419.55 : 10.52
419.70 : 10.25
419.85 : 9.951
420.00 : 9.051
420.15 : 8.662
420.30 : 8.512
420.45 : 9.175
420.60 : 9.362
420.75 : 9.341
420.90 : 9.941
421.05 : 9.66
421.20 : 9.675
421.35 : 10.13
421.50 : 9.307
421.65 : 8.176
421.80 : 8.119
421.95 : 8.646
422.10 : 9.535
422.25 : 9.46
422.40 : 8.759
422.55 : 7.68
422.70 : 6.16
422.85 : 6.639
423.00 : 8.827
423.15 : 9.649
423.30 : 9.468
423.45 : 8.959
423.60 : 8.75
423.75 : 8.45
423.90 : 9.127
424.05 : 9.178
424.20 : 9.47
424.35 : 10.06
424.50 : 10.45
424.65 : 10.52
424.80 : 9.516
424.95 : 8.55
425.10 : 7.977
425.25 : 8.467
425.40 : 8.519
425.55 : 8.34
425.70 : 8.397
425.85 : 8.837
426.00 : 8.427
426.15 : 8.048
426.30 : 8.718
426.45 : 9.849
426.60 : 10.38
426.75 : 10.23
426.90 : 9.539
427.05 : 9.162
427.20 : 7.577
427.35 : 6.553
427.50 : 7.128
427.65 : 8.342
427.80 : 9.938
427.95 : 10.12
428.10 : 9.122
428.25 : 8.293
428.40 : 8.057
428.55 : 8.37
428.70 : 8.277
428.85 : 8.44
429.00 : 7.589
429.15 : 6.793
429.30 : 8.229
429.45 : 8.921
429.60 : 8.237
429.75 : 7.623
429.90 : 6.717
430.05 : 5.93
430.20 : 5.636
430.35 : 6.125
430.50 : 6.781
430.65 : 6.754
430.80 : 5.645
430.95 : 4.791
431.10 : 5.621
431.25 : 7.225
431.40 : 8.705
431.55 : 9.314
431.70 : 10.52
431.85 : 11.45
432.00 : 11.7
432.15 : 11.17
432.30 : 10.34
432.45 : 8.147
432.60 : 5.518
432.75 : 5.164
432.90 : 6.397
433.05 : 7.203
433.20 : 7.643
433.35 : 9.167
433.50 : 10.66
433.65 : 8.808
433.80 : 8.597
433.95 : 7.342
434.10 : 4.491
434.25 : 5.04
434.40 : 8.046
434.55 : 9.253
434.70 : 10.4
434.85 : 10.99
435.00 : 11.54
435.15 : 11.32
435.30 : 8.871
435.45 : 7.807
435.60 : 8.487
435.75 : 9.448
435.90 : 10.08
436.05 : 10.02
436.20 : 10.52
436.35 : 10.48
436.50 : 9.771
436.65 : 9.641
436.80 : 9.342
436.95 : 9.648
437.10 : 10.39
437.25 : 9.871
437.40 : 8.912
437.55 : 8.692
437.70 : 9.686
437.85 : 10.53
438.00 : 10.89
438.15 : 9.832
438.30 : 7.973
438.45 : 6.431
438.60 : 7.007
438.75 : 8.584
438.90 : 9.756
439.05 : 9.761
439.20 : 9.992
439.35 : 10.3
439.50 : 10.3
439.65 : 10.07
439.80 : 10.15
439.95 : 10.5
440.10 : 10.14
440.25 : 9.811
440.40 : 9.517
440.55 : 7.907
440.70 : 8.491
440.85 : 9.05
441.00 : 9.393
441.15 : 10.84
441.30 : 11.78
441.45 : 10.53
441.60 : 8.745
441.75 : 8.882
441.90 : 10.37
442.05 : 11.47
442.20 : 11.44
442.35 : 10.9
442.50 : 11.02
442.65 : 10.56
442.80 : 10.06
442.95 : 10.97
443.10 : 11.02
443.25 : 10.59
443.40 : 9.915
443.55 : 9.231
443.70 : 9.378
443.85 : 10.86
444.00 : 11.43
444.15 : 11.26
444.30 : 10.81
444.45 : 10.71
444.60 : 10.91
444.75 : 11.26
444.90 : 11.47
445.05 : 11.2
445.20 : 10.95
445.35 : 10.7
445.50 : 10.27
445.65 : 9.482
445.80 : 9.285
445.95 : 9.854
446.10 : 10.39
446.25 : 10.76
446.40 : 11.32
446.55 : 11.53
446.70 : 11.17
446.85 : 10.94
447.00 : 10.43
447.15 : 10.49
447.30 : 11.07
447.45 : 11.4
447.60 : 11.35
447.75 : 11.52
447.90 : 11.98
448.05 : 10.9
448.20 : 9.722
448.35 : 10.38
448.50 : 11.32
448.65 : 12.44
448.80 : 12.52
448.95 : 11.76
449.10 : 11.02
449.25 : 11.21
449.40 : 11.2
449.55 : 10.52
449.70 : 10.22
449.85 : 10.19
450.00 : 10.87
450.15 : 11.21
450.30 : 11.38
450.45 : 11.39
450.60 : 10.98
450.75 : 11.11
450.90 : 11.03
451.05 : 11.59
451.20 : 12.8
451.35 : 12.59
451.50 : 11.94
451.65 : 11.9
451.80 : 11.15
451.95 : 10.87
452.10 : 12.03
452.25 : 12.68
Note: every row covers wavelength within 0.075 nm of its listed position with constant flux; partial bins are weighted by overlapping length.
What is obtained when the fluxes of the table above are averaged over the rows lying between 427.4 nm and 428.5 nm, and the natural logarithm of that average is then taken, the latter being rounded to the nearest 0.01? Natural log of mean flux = 2.16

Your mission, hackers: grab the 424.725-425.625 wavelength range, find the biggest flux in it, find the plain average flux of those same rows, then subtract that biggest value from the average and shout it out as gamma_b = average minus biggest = -1.0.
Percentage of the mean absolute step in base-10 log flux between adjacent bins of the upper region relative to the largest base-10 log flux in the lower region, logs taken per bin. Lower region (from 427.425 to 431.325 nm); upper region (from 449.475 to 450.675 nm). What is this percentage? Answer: 1.1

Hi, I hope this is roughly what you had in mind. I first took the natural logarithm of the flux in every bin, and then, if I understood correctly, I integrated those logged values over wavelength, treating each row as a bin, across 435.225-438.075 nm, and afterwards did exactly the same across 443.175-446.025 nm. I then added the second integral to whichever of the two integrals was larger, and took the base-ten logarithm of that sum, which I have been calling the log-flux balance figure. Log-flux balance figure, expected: 1.127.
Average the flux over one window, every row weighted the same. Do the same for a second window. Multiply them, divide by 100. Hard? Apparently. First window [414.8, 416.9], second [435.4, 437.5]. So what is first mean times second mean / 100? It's 0.94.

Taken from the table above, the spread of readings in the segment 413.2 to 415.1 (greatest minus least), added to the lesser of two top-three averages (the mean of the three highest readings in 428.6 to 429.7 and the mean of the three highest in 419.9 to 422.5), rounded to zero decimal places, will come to 10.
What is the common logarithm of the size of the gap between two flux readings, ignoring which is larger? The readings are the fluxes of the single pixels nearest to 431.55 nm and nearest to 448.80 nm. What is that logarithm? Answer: 0.51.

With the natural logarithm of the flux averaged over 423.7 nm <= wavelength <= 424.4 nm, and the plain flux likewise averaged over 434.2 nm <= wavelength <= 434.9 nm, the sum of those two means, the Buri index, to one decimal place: 11.0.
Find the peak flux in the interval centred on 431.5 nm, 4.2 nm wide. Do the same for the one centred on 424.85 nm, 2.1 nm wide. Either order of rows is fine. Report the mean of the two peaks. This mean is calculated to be 11.1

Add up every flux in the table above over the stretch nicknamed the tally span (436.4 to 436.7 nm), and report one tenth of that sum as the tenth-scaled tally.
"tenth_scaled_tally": 1.9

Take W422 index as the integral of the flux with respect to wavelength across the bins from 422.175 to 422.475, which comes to 2.7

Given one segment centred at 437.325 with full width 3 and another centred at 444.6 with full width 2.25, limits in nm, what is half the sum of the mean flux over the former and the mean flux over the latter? 10.0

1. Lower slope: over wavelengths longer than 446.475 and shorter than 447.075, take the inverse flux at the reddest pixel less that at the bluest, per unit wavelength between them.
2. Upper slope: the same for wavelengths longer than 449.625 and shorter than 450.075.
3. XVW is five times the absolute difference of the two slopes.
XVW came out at 0.20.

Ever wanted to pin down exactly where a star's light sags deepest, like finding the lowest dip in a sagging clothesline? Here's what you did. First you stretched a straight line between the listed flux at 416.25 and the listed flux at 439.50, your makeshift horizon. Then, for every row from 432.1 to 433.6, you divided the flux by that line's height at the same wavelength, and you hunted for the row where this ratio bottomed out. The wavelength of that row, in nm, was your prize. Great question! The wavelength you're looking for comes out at 432.75 nm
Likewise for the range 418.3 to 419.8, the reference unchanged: 418.80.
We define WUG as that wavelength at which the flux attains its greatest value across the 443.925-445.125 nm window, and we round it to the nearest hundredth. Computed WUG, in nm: 444.90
